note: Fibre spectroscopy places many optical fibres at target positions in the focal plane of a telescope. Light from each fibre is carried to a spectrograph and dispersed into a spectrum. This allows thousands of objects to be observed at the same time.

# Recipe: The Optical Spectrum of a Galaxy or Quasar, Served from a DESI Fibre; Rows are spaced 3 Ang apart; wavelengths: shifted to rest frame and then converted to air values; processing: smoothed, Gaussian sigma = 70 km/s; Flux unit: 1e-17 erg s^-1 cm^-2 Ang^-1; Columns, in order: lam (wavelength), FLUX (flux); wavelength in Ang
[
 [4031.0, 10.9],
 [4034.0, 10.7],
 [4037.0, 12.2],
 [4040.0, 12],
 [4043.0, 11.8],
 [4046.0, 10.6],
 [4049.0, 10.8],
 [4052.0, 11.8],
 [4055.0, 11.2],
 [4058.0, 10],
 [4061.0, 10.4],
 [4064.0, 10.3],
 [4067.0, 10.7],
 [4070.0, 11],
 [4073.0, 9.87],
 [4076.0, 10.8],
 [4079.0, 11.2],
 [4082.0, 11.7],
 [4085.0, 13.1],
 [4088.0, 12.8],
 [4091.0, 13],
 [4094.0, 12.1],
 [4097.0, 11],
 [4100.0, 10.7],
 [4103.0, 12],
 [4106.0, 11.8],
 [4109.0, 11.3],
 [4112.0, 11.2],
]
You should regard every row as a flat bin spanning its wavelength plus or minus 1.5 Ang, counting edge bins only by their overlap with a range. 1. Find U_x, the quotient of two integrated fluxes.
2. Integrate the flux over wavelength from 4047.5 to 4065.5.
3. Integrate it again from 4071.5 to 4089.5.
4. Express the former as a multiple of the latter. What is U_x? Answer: 0.93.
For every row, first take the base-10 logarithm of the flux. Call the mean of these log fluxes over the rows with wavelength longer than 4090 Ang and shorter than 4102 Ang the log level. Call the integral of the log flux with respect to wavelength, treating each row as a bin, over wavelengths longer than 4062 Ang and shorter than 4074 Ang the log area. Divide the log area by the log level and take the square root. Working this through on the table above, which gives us 3.4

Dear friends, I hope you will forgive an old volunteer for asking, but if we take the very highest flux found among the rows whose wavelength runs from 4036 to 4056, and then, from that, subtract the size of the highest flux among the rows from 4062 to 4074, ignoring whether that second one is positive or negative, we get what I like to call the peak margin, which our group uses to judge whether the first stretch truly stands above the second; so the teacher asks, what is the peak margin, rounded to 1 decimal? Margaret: 1.2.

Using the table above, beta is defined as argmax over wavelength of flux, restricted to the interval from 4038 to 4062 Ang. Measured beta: 4040.0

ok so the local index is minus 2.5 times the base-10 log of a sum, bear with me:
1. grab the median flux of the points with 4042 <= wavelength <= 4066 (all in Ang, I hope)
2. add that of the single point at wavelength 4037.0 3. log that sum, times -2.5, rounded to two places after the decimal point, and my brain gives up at -3.40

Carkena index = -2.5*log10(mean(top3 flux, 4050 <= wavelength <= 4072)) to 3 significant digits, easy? -2.64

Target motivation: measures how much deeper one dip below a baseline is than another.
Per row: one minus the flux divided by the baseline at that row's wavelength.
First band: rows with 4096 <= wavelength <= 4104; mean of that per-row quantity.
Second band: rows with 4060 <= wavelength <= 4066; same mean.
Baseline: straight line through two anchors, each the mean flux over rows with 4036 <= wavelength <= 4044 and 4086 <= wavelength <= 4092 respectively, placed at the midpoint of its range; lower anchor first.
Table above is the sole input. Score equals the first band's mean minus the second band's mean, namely -0.02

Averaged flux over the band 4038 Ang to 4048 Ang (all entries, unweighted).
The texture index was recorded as 11.5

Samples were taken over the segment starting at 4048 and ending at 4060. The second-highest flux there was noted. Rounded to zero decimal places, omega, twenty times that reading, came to 224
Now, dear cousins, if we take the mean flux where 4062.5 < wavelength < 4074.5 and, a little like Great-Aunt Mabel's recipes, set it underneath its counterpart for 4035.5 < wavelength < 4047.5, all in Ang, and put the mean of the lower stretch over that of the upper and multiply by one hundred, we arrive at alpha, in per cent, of 111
